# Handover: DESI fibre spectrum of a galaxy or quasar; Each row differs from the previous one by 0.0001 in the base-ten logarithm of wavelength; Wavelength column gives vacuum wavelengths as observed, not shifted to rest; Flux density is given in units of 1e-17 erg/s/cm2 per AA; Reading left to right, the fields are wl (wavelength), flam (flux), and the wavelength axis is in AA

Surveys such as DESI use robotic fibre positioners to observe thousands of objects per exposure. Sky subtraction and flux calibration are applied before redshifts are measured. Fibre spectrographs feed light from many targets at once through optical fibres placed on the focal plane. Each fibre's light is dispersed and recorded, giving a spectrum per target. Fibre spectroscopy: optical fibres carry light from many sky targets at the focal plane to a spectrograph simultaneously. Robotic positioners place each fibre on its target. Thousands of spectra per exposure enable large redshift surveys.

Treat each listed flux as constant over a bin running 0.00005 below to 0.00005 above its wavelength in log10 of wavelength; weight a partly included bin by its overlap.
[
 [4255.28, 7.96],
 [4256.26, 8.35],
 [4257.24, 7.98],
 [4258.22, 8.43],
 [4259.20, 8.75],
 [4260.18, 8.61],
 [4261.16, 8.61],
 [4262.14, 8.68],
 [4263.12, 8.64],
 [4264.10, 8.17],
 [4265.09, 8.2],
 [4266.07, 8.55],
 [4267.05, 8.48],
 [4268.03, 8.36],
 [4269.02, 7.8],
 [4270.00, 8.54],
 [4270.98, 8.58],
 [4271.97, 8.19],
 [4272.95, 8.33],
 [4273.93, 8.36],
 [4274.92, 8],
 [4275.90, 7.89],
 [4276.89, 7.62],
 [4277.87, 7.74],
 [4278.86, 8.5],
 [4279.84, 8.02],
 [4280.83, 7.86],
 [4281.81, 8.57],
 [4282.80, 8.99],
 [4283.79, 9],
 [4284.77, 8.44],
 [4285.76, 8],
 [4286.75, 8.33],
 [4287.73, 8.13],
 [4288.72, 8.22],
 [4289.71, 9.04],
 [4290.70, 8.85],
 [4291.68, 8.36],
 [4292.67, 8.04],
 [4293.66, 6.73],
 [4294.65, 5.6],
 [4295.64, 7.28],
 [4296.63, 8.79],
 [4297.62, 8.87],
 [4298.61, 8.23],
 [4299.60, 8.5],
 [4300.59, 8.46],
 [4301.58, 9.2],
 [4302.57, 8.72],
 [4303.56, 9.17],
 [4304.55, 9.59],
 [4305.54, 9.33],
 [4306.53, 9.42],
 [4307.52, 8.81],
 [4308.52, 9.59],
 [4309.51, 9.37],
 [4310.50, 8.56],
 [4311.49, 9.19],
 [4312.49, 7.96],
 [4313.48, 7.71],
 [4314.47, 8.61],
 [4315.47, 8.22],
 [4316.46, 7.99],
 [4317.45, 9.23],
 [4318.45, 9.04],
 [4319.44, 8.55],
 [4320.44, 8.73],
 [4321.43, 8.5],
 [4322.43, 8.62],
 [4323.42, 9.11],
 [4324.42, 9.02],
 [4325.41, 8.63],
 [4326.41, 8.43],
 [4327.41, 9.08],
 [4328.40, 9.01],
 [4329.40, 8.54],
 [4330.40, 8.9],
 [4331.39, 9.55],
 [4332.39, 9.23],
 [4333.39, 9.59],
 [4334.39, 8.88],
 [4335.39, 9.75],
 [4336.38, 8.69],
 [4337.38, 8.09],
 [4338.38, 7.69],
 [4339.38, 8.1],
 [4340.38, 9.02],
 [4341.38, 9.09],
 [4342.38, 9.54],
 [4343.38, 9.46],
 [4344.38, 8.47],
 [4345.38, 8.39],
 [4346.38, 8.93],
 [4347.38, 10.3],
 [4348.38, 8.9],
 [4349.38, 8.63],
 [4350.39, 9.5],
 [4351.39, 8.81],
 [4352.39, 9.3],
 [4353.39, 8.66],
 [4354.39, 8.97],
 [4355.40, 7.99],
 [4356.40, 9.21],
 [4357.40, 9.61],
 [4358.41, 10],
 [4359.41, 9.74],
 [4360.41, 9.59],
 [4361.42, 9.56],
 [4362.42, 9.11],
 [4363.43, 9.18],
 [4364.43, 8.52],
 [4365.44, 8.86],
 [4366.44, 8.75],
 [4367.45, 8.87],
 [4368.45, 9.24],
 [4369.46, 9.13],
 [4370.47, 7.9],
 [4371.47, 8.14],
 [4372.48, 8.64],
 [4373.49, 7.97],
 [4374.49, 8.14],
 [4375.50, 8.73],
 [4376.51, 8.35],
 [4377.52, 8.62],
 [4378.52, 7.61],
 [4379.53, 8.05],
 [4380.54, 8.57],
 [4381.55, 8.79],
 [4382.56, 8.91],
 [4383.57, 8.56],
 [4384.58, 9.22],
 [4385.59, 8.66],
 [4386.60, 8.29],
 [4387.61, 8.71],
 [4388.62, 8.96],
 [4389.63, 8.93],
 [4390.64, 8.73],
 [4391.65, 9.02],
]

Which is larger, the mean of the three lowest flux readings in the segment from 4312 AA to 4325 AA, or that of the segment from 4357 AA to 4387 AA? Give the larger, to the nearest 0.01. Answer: 7.89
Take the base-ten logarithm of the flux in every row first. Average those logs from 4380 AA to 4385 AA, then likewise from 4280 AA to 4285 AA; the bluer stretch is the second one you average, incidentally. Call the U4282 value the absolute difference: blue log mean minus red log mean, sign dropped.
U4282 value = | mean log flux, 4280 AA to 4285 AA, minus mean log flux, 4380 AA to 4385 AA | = 0.012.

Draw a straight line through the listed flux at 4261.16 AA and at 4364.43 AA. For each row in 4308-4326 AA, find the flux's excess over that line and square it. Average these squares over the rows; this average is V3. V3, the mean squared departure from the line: 0.3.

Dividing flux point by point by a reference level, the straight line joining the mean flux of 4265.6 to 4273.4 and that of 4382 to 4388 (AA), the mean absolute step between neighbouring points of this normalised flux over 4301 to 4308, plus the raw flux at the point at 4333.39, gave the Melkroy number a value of 9.6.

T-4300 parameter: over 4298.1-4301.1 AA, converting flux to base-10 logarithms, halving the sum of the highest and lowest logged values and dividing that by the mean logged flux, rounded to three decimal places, 0.998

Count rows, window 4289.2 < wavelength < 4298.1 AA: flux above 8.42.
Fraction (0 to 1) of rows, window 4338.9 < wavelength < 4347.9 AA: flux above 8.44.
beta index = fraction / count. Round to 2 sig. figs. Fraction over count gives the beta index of 0.19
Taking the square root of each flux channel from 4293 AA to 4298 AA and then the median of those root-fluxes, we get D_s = 2.70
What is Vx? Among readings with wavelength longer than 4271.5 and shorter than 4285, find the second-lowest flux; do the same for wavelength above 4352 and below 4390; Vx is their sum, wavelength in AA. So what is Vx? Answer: 15.6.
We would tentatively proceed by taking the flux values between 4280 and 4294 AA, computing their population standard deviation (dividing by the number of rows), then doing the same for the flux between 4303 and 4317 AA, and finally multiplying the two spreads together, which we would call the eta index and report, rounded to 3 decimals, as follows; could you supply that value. 0.365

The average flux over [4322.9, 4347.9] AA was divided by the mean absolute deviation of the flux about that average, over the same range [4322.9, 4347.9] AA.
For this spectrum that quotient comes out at 20.2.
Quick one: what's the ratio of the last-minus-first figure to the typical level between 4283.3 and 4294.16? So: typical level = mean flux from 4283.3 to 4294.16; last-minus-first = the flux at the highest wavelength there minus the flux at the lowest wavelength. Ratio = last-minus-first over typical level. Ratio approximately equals -0.27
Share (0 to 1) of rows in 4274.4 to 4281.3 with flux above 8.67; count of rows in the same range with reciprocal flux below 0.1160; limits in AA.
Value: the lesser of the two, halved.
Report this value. 0.00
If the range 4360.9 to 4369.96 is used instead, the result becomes 0.44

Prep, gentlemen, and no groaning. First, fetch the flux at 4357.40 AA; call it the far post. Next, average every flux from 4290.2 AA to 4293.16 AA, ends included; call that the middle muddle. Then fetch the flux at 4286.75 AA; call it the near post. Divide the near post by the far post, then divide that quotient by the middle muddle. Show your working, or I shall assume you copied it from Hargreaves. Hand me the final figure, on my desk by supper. 0.103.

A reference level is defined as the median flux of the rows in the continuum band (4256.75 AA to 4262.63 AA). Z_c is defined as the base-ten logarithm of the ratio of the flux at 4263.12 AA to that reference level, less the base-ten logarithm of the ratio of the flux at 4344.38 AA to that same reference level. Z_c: 0.01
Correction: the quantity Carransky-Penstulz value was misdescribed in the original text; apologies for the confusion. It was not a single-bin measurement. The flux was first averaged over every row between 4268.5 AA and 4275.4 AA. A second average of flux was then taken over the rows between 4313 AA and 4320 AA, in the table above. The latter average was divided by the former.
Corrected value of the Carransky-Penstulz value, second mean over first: 1.03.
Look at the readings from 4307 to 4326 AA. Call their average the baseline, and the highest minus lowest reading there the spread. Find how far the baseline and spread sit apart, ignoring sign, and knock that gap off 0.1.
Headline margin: -6.73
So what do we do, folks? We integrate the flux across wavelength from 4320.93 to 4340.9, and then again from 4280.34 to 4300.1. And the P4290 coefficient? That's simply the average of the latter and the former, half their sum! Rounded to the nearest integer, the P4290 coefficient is 169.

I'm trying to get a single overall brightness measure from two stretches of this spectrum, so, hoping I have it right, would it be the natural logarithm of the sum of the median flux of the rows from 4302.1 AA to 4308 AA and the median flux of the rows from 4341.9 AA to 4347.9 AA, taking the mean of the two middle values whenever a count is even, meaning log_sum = 2.91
